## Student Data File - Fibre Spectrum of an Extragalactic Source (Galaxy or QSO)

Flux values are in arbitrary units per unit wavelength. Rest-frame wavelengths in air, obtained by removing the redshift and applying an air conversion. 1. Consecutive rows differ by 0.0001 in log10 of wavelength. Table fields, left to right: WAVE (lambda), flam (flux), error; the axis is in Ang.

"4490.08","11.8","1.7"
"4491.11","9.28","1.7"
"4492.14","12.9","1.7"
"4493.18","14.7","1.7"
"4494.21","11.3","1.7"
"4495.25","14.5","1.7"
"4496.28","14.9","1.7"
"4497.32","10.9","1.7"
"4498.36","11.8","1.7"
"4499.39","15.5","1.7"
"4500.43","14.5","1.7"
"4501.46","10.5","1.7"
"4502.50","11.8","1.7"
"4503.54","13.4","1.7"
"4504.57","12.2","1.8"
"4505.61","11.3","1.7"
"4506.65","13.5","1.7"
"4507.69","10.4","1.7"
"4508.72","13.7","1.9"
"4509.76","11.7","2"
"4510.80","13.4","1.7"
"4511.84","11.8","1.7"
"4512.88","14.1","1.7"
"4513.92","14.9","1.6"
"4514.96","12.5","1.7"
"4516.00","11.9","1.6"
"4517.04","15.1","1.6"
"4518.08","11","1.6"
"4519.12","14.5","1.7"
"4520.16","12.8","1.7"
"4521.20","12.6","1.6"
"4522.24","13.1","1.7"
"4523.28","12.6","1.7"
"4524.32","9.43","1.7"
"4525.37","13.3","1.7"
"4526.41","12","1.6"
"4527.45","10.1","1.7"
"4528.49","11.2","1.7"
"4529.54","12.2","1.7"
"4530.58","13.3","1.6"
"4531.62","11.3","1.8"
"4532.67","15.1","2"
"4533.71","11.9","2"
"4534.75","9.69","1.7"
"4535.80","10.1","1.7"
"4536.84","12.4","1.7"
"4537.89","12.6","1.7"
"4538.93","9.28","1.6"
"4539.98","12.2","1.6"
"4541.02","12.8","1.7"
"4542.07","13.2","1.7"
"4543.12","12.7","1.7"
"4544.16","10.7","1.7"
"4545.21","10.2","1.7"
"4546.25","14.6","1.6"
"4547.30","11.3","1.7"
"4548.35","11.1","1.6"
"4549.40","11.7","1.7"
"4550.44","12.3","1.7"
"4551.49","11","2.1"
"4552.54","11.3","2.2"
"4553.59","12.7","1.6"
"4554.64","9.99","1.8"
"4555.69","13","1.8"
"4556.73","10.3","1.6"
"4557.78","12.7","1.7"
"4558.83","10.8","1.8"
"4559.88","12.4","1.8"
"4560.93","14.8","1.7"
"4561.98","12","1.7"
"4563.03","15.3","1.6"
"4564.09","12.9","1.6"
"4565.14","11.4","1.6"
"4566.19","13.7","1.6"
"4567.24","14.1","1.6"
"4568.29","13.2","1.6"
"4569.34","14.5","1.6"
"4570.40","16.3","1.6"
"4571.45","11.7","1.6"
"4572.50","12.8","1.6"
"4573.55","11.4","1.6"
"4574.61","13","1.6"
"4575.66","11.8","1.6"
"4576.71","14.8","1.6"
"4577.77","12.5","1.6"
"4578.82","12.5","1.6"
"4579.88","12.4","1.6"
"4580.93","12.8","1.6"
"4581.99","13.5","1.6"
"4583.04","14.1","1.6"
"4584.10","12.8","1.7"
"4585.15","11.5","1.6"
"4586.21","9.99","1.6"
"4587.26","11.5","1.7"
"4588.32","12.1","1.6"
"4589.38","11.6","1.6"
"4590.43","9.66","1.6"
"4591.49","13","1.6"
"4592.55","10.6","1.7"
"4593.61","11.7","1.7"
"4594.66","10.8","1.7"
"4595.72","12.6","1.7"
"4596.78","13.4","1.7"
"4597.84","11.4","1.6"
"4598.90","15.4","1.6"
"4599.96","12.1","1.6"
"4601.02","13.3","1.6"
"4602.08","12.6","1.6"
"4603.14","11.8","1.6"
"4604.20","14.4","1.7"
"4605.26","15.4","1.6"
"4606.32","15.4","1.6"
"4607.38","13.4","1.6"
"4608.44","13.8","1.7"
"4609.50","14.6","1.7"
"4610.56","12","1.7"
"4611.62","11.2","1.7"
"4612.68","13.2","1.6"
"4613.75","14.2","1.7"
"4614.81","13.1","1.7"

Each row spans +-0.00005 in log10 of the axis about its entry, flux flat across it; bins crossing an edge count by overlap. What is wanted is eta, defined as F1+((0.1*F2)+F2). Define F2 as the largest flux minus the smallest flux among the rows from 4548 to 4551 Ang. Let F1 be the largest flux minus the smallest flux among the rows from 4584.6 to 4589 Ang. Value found 3.4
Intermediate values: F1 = 2.1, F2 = 1.20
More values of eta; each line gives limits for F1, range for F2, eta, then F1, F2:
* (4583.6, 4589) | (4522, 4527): 7.1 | 2.8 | 3.87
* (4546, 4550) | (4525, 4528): 7.0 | 3.5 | 3.20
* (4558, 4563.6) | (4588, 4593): 8.2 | 4.5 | 3.34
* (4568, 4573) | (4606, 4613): 9.2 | 4.6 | 4.20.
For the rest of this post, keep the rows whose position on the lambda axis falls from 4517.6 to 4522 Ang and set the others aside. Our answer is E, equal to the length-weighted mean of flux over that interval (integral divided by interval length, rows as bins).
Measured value 12.8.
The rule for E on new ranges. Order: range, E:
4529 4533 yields 12.8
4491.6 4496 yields 13.4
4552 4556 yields 11.7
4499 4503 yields 13.0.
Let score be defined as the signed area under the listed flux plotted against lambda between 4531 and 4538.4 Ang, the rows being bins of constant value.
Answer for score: 88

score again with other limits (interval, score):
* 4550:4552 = 23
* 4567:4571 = 58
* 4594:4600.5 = 82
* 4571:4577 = 75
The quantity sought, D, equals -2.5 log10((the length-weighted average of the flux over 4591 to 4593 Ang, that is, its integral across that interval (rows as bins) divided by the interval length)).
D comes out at -2.68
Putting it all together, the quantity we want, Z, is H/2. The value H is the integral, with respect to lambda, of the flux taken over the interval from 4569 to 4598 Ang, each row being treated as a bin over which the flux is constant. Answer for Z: 180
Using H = 359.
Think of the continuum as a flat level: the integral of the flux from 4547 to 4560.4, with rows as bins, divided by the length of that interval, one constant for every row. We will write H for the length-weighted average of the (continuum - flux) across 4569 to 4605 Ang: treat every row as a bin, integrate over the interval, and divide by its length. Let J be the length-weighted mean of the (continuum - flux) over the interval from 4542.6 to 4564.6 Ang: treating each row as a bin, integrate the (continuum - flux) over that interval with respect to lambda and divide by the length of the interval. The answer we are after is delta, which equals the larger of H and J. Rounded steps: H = -1.0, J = -0.5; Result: -0.5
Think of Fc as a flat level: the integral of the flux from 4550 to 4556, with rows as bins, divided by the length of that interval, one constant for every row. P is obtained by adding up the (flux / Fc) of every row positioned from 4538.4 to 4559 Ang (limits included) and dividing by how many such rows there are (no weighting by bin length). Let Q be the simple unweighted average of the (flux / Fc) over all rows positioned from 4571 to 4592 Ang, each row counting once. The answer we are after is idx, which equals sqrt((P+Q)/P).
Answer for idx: 1.43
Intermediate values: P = 1.00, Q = 1.05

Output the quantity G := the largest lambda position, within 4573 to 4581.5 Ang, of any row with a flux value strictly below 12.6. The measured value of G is 4579.88 Ang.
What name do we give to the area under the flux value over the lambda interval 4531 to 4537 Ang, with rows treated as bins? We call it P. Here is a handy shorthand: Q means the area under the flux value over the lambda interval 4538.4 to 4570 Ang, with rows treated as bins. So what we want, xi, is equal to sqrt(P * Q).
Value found 165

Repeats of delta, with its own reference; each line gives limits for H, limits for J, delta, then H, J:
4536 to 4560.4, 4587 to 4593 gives 0.2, -0.2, 0.2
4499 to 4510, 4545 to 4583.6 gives -1.0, -1.0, -1.0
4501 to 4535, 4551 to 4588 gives -0.8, -0.8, -1.0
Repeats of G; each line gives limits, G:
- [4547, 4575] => 4573.55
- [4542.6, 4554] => 4552.54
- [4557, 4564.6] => 4561.98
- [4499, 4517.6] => 4516.00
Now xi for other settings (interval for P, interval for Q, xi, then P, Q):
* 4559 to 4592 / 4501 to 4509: 202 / 421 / 97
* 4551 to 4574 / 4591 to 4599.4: 174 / 291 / 104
